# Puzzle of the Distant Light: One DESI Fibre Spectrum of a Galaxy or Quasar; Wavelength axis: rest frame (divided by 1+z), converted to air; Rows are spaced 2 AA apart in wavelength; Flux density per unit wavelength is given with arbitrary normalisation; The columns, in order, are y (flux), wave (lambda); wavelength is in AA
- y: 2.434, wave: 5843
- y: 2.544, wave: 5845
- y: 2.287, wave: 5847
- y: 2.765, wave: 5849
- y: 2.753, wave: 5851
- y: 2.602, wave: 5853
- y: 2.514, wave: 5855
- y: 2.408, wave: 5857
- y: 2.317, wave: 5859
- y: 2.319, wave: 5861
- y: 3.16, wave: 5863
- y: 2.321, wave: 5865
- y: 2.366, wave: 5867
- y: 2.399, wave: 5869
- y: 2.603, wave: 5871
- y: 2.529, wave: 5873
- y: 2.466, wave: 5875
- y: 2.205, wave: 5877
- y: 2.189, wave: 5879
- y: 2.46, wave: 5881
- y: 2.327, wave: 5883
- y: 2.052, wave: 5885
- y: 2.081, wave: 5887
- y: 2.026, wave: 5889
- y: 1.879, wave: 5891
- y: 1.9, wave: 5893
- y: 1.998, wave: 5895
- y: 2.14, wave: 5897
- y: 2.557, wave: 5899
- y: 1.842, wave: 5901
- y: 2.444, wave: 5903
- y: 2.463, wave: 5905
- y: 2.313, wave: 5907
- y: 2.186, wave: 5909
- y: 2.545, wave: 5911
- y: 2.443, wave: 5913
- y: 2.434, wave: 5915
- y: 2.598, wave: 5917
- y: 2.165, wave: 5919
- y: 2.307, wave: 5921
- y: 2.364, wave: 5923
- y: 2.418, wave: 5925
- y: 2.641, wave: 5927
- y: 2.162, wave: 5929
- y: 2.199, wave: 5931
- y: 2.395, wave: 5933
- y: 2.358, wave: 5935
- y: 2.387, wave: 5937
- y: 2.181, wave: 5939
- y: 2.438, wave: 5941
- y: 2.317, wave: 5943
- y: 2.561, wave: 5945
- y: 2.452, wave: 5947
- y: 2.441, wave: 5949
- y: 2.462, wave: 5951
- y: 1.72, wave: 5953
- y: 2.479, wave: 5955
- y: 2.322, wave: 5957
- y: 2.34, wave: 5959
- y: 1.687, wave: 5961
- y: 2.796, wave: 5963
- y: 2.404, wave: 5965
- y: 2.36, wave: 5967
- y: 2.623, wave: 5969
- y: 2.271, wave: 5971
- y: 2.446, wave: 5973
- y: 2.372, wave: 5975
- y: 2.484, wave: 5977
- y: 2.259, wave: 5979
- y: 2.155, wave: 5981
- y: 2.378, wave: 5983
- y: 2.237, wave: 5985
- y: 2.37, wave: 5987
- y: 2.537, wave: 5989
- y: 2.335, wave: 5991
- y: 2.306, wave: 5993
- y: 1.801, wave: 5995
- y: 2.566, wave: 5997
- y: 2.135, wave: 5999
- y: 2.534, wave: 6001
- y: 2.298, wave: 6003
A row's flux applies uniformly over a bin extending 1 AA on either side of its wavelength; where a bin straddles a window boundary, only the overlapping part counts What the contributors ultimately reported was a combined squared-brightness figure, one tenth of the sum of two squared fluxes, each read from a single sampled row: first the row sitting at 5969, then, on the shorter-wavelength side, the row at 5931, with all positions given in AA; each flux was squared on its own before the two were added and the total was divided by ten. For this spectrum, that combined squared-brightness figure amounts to 1.17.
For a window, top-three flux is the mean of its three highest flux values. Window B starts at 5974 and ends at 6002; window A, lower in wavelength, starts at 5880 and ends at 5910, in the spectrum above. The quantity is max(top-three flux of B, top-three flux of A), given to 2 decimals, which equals 2.55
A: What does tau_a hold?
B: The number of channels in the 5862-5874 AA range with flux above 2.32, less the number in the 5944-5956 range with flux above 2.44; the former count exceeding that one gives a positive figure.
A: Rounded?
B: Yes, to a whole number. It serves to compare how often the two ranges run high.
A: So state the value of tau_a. 1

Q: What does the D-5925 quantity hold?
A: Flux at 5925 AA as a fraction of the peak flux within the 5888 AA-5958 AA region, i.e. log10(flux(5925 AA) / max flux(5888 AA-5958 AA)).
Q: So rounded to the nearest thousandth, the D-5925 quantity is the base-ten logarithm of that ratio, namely -0.038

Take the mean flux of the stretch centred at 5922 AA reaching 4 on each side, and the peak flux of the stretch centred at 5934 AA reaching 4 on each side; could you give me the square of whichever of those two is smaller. 5.35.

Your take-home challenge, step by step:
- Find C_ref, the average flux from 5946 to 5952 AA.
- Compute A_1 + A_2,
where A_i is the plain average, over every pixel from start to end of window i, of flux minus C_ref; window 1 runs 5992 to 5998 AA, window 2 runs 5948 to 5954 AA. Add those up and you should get -0.47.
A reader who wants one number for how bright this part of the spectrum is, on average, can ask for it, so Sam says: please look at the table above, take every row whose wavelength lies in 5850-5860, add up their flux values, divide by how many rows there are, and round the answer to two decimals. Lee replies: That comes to 2.52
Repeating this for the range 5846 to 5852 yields 2.60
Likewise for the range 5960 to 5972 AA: 2.36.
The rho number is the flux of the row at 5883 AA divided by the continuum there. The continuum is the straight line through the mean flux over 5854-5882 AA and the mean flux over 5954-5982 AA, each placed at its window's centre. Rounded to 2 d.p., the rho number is 0.96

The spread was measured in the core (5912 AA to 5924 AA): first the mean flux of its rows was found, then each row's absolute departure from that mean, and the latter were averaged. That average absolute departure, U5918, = 0.11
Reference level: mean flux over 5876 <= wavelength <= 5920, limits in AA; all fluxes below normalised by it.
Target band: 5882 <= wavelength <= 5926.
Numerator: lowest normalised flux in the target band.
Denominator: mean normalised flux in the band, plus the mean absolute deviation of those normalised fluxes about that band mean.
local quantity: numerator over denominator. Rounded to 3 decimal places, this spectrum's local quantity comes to 0.751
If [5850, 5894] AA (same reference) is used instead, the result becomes 0.731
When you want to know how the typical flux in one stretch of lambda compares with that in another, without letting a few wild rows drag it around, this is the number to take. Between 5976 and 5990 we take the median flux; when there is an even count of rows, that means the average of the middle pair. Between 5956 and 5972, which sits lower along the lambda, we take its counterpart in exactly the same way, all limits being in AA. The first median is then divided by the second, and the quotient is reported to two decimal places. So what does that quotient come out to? 1.01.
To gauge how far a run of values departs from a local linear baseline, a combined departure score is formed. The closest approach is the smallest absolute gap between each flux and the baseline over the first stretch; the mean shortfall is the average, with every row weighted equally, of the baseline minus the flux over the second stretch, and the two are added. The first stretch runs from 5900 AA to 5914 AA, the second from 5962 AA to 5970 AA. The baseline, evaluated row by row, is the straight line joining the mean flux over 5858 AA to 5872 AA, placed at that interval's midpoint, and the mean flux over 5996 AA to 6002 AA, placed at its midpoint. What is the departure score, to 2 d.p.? -0.10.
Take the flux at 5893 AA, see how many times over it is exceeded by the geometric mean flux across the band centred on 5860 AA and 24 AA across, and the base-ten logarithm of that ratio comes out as 0.12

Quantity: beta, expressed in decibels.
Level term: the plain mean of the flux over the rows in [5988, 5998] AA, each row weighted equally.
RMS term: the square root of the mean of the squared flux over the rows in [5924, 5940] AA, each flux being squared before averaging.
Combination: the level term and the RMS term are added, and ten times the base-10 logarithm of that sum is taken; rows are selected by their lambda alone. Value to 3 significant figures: 6.68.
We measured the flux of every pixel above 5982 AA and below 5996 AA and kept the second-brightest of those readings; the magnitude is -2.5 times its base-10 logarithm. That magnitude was -0.94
